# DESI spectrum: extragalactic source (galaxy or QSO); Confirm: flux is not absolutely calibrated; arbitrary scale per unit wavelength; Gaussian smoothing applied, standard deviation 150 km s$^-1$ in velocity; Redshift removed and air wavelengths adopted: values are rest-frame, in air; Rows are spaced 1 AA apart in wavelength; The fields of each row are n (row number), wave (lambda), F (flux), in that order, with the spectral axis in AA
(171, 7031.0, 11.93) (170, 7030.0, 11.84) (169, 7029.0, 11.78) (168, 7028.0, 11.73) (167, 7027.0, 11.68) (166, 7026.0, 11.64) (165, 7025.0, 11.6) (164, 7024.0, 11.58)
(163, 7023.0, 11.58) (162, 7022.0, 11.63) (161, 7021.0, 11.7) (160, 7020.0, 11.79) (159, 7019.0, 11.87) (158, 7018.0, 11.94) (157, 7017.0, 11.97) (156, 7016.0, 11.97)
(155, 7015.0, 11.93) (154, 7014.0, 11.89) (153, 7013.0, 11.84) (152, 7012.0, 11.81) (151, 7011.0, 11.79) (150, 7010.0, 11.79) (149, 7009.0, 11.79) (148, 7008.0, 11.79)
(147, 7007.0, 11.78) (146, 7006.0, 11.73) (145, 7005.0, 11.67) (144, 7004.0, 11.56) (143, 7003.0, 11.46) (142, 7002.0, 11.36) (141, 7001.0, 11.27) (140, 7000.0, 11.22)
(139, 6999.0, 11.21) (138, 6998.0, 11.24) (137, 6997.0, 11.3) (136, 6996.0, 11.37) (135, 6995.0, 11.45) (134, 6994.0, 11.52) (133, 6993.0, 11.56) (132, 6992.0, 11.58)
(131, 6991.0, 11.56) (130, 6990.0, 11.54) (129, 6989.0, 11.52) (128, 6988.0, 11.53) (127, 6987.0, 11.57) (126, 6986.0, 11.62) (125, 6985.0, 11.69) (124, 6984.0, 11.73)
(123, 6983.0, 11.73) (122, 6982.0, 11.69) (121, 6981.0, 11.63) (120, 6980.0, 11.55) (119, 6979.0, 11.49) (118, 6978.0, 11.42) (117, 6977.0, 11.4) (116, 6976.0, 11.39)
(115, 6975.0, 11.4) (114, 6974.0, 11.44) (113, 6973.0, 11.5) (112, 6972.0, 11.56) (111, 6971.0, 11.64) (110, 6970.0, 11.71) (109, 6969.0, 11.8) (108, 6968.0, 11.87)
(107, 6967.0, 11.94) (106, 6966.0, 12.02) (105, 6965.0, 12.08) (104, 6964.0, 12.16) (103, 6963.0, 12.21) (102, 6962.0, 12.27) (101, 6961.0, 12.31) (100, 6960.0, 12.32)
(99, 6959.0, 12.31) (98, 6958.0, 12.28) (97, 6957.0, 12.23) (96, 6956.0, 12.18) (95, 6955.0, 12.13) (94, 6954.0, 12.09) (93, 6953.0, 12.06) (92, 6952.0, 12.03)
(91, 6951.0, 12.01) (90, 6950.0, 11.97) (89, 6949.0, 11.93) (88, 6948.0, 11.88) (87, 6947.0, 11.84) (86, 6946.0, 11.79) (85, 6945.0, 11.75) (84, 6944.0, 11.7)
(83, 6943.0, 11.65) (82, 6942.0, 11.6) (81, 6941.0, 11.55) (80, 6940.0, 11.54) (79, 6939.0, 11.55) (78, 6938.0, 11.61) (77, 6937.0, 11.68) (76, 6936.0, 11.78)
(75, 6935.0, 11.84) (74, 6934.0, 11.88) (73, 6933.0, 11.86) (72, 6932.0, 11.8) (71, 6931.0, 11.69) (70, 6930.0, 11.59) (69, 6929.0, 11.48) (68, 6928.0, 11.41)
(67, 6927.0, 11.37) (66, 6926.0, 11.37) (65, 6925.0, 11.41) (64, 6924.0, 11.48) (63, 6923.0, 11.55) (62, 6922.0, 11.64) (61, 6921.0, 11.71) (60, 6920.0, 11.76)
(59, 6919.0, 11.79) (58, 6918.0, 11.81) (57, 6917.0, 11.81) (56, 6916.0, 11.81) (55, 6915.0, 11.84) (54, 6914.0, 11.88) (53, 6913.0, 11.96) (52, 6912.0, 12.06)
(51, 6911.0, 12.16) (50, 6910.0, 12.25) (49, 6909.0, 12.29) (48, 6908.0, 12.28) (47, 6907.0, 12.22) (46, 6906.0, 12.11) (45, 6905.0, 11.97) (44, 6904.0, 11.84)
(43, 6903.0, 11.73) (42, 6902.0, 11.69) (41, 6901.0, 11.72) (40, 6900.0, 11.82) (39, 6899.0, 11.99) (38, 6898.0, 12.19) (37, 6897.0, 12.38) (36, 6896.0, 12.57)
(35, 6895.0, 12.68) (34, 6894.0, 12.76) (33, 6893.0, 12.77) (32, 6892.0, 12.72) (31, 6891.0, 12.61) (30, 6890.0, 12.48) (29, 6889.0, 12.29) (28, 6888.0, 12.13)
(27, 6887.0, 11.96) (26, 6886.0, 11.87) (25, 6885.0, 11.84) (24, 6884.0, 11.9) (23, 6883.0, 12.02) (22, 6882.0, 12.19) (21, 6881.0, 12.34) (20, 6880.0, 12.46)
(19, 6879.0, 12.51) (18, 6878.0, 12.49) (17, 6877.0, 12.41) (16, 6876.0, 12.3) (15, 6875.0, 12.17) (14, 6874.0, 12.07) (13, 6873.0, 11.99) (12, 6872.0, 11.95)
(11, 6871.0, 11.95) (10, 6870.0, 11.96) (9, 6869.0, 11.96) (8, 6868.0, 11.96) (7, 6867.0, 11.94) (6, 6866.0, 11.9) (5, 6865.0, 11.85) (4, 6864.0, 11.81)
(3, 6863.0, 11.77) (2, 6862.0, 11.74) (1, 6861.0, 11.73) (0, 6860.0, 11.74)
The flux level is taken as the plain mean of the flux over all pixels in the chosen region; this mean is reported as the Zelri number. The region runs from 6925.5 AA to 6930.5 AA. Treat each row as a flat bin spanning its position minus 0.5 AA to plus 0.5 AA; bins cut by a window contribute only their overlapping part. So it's 11.4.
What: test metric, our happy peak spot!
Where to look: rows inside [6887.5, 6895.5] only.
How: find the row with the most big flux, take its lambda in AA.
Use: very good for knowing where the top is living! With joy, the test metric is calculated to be 6893.0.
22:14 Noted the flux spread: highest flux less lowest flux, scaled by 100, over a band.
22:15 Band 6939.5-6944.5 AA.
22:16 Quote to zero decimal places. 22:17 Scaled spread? 16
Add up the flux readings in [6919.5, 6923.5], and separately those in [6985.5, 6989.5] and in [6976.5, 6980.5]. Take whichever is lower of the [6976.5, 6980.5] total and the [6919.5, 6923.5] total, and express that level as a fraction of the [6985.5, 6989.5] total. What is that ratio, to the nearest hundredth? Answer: 0.99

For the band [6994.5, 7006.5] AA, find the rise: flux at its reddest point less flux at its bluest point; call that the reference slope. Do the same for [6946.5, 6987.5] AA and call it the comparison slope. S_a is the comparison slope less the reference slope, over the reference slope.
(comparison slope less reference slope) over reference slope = -2.0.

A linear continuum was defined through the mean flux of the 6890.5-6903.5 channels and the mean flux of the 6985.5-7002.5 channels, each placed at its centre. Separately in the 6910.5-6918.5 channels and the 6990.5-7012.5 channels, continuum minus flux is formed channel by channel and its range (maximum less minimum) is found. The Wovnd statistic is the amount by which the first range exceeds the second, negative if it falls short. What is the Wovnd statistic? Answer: -0.41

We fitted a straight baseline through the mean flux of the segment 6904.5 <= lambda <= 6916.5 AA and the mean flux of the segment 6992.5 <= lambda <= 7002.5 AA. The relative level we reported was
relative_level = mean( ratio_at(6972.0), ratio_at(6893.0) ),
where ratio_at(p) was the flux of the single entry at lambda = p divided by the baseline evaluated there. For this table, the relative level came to 1.02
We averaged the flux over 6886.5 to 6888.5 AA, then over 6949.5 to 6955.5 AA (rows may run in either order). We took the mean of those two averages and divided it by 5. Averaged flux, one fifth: 2.41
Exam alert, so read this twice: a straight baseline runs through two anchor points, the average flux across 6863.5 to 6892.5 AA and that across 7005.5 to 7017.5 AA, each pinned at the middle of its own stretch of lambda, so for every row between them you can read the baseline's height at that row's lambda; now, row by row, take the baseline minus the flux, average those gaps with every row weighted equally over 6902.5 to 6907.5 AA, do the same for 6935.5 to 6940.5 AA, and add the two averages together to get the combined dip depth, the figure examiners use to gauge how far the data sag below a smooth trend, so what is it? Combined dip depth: 0.48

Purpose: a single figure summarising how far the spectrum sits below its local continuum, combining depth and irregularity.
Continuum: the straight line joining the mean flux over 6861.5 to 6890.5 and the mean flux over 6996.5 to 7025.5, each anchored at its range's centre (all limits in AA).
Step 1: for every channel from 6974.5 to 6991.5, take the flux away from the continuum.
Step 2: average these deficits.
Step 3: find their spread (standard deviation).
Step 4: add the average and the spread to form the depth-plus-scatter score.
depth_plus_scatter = 0.31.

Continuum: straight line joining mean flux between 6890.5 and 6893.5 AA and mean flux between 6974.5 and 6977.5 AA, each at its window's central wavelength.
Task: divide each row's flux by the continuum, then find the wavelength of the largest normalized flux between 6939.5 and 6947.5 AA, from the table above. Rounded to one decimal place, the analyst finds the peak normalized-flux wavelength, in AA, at 6947.0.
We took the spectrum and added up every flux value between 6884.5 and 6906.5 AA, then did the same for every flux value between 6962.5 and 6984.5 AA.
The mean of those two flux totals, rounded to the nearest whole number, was 263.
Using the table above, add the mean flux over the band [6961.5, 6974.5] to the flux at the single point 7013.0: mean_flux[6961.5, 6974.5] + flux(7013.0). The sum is 23.7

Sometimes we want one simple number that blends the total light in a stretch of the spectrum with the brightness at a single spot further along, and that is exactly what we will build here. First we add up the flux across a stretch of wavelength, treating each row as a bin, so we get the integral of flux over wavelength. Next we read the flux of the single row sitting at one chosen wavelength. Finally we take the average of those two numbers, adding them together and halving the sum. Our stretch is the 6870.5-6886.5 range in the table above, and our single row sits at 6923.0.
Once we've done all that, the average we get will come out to 103.0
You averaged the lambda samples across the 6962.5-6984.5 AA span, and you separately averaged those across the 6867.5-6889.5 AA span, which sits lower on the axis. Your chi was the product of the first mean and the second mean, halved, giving 70.9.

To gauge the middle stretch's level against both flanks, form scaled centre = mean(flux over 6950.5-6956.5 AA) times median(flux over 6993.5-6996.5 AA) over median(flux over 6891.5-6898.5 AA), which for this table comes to 10.9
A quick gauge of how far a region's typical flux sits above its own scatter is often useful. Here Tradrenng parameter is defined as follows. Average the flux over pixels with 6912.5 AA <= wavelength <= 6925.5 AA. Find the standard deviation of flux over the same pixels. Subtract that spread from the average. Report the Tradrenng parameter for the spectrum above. 11.6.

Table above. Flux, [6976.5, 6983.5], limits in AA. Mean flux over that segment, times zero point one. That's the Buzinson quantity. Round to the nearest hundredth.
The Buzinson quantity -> 1.16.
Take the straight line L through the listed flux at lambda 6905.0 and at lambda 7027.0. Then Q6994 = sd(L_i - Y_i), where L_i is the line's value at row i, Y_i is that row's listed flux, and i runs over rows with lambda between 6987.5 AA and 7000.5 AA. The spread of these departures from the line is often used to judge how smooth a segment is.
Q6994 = 0.13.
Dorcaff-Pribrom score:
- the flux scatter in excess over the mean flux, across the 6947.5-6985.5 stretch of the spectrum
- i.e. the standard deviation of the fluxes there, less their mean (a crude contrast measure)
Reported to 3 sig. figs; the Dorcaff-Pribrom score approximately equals -11.6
